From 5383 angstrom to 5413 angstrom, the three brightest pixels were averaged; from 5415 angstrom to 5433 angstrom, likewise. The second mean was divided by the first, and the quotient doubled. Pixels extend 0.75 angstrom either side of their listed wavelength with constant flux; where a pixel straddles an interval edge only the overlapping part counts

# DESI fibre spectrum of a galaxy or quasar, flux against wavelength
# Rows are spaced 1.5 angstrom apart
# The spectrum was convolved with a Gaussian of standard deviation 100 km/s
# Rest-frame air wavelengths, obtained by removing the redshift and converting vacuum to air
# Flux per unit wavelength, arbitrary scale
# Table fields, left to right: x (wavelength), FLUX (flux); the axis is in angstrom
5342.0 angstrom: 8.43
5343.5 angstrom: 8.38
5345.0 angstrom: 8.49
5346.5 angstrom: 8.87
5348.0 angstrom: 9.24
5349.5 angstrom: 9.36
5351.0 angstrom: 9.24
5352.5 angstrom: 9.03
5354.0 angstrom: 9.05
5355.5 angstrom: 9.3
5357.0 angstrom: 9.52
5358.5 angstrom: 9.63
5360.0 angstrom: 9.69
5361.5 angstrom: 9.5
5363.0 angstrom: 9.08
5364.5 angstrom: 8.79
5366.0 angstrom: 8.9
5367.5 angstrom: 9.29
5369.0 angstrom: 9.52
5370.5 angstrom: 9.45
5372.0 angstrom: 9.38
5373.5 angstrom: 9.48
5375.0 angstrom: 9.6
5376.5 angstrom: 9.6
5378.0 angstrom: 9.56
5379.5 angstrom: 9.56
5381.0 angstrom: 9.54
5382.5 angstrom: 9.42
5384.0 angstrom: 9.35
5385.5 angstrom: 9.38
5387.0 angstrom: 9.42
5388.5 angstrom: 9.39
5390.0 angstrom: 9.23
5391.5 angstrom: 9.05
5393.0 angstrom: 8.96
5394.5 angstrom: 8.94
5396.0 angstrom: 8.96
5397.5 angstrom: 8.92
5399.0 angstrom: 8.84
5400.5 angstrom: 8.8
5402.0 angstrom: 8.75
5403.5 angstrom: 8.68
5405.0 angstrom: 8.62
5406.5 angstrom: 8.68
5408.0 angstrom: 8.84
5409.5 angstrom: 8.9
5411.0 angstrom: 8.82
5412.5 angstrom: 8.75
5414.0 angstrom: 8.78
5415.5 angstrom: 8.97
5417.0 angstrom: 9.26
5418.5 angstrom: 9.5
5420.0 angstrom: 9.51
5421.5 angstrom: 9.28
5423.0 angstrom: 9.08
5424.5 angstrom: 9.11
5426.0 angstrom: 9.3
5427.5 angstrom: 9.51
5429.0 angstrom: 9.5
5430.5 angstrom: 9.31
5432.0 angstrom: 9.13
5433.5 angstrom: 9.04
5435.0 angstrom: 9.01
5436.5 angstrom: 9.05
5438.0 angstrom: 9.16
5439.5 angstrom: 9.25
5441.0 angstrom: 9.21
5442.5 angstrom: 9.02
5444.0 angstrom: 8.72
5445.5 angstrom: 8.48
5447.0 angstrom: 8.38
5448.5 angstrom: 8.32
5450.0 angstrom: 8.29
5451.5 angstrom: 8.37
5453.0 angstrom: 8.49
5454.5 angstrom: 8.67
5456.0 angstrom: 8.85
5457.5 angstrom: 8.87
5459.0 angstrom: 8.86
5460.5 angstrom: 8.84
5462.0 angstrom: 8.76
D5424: 2.02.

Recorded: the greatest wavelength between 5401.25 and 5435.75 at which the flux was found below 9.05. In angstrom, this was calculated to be 5435.0 angstrom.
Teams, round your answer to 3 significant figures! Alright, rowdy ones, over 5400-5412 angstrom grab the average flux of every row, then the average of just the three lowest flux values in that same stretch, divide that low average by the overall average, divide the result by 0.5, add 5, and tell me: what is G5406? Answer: 6.98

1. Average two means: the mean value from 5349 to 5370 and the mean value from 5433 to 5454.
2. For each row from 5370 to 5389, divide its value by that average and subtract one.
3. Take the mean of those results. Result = 0.050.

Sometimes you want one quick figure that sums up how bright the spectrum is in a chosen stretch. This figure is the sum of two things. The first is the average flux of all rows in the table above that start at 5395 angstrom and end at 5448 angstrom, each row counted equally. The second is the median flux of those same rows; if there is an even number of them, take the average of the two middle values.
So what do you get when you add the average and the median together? 18.0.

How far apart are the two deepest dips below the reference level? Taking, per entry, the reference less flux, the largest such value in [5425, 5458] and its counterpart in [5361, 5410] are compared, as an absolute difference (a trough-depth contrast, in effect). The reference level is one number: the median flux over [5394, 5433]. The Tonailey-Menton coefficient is 0.33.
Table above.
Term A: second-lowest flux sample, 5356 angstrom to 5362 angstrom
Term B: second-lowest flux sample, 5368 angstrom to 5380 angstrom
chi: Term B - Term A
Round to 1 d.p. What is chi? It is -0.1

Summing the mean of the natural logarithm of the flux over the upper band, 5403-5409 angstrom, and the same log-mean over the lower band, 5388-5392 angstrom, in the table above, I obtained 4.39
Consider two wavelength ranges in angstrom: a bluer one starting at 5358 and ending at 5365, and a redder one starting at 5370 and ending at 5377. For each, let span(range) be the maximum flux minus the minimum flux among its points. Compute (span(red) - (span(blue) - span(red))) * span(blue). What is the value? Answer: -0.4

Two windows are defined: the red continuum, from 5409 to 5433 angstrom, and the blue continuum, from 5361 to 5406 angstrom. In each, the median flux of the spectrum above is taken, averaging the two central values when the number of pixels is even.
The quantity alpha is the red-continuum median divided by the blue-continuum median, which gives 0.99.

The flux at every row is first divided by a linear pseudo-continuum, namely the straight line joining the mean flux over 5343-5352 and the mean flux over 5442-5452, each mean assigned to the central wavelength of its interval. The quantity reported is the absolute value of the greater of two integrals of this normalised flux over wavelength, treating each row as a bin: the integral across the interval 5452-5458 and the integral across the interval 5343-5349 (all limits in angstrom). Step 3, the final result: 6.17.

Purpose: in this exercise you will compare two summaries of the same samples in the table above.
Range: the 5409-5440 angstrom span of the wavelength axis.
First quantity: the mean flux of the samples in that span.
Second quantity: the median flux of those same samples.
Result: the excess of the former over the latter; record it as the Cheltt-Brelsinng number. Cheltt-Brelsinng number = 0.02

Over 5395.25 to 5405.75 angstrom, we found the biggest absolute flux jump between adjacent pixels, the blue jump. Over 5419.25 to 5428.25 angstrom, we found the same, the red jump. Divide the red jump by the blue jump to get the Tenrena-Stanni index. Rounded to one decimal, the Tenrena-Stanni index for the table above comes 2.9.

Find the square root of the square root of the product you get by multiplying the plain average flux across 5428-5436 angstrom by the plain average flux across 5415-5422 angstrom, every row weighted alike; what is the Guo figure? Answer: 3.04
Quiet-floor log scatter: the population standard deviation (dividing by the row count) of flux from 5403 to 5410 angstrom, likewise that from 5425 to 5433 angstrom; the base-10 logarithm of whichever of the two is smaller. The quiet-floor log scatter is -0.97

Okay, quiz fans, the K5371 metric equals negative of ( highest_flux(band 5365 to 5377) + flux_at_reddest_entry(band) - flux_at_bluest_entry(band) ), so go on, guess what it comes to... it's -10.3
